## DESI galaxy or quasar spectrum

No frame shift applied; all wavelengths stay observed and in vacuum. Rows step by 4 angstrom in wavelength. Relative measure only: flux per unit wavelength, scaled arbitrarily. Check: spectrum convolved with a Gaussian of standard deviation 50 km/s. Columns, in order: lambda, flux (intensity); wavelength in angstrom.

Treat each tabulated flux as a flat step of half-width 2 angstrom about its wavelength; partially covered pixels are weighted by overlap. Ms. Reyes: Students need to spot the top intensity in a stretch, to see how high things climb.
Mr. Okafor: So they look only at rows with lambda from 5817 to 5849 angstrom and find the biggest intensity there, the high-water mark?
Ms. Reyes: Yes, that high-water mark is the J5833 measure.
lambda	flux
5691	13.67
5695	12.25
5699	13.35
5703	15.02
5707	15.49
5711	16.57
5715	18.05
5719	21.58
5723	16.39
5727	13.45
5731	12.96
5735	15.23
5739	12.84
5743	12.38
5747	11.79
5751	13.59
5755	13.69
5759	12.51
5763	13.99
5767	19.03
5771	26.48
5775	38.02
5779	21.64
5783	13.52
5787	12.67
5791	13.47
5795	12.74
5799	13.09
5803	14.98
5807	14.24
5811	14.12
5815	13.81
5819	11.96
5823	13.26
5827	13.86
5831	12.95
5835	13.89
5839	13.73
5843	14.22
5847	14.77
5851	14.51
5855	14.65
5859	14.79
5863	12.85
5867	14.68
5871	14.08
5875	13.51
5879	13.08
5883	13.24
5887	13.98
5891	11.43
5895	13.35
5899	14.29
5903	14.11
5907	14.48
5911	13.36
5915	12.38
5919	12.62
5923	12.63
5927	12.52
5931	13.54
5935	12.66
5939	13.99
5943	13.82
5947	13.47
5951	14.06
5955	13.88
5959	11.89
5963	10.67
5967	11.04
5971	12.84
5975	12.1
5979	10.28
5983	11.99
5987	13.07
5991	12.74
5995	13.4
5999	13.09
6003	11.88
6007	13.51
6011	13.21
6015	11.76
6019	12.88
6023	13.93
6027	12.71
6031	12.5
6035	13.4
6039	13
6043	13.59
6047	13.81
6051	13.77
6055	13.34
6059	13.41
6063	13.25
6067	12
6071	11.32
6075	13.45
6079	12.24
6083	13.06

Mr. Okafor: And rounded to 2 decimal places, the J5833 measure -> 14.77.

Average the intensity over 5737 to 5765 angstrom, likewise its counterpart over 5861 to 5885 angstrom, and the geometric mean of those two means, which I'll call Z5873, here 13.3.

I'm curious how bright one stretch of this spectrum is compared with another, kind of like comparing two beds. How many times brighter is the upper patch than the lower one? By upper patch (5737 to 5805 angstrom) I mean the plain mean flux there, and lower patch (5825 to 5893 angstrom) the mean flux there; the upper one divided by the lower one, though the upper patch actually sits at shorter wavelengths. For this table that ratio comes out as 1.18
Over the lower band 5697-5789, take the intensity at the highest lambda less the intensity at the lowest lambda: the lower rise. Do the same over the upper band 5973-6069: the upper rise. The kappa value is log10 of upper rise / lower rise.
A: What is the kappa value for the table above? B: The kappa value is -0.83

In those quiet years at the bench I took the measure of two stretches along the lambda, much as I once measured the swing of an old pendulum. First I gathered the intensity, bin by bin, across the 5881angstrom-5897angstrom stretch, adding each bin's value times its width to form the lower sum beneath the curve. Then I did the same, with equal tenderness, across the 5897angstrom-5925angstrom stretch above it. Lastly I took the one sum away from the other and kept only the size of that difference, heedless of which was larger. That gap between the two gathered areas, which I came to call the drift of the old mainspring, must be 167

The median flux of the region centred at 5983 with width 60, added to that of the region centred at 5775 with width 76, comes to 26.3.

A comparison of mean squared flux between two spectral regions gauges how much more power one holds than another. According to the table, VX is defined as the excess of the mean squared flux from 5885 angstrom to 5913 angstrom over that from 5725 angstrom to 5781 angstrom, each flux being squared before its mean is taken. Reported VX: -153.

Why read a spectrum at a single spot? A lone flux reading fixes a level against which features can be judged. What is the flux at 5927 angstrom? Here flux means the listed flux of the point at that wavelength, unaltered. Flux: 12.52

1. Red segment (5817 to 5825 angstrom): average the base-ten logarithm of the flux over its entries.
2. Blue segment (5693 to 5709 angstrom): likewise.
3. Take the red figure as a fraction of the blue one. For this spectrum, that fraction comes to 0.96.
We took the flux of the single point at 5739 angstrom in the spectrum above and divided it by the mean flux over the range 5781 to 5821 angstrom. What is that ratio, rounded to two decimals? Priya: 0.95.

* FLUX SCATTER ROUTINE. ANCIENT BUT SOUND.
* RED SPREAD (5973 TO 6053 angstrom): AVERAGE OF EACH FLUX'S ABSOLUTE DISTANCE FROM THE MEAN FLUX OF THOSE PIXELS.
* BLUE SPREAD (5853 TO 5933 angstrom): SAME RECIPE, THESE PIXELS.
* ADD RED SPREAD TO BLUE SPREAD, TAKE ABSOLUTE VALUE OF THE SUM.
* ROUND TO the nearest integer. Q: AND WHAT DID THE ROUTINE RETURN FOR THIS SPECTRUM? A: 1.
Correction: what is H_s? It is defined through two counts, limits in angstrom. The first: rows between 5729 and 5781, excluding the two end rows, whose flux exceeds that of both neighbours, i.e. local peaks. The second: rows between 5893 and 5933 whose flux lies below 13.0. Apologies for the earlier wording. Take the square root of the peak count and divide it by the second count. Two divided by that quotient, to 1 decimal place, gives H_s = 4.6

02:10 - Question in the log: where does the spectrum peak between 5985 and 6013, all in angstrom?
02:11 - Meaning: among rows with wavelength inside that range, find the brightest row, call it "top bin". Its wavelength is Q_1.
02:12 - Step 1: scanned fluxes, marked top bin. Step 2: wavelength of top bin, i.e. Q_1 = 6007 angstrom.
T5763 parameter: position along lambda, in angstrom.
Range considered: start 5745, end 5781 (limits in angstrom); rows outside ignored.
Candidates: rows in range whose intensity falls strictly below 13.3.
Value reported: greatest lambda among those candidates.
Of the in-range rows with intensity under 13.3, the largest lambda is 5759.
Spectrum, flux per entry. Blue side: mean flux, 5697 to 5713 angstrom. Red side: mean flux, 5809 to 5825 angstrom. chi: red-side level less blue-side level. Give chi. -1.8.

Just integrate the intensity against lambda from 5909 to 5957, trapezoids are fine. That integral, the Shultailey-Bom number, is 636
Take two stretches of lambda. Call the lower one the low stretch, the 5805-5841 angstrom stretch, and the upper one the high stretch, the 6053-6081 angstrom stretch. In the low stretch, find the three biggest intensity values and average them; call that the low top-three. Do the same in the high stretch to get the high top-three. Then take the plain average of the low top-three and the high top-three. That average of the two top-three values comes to 13.7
